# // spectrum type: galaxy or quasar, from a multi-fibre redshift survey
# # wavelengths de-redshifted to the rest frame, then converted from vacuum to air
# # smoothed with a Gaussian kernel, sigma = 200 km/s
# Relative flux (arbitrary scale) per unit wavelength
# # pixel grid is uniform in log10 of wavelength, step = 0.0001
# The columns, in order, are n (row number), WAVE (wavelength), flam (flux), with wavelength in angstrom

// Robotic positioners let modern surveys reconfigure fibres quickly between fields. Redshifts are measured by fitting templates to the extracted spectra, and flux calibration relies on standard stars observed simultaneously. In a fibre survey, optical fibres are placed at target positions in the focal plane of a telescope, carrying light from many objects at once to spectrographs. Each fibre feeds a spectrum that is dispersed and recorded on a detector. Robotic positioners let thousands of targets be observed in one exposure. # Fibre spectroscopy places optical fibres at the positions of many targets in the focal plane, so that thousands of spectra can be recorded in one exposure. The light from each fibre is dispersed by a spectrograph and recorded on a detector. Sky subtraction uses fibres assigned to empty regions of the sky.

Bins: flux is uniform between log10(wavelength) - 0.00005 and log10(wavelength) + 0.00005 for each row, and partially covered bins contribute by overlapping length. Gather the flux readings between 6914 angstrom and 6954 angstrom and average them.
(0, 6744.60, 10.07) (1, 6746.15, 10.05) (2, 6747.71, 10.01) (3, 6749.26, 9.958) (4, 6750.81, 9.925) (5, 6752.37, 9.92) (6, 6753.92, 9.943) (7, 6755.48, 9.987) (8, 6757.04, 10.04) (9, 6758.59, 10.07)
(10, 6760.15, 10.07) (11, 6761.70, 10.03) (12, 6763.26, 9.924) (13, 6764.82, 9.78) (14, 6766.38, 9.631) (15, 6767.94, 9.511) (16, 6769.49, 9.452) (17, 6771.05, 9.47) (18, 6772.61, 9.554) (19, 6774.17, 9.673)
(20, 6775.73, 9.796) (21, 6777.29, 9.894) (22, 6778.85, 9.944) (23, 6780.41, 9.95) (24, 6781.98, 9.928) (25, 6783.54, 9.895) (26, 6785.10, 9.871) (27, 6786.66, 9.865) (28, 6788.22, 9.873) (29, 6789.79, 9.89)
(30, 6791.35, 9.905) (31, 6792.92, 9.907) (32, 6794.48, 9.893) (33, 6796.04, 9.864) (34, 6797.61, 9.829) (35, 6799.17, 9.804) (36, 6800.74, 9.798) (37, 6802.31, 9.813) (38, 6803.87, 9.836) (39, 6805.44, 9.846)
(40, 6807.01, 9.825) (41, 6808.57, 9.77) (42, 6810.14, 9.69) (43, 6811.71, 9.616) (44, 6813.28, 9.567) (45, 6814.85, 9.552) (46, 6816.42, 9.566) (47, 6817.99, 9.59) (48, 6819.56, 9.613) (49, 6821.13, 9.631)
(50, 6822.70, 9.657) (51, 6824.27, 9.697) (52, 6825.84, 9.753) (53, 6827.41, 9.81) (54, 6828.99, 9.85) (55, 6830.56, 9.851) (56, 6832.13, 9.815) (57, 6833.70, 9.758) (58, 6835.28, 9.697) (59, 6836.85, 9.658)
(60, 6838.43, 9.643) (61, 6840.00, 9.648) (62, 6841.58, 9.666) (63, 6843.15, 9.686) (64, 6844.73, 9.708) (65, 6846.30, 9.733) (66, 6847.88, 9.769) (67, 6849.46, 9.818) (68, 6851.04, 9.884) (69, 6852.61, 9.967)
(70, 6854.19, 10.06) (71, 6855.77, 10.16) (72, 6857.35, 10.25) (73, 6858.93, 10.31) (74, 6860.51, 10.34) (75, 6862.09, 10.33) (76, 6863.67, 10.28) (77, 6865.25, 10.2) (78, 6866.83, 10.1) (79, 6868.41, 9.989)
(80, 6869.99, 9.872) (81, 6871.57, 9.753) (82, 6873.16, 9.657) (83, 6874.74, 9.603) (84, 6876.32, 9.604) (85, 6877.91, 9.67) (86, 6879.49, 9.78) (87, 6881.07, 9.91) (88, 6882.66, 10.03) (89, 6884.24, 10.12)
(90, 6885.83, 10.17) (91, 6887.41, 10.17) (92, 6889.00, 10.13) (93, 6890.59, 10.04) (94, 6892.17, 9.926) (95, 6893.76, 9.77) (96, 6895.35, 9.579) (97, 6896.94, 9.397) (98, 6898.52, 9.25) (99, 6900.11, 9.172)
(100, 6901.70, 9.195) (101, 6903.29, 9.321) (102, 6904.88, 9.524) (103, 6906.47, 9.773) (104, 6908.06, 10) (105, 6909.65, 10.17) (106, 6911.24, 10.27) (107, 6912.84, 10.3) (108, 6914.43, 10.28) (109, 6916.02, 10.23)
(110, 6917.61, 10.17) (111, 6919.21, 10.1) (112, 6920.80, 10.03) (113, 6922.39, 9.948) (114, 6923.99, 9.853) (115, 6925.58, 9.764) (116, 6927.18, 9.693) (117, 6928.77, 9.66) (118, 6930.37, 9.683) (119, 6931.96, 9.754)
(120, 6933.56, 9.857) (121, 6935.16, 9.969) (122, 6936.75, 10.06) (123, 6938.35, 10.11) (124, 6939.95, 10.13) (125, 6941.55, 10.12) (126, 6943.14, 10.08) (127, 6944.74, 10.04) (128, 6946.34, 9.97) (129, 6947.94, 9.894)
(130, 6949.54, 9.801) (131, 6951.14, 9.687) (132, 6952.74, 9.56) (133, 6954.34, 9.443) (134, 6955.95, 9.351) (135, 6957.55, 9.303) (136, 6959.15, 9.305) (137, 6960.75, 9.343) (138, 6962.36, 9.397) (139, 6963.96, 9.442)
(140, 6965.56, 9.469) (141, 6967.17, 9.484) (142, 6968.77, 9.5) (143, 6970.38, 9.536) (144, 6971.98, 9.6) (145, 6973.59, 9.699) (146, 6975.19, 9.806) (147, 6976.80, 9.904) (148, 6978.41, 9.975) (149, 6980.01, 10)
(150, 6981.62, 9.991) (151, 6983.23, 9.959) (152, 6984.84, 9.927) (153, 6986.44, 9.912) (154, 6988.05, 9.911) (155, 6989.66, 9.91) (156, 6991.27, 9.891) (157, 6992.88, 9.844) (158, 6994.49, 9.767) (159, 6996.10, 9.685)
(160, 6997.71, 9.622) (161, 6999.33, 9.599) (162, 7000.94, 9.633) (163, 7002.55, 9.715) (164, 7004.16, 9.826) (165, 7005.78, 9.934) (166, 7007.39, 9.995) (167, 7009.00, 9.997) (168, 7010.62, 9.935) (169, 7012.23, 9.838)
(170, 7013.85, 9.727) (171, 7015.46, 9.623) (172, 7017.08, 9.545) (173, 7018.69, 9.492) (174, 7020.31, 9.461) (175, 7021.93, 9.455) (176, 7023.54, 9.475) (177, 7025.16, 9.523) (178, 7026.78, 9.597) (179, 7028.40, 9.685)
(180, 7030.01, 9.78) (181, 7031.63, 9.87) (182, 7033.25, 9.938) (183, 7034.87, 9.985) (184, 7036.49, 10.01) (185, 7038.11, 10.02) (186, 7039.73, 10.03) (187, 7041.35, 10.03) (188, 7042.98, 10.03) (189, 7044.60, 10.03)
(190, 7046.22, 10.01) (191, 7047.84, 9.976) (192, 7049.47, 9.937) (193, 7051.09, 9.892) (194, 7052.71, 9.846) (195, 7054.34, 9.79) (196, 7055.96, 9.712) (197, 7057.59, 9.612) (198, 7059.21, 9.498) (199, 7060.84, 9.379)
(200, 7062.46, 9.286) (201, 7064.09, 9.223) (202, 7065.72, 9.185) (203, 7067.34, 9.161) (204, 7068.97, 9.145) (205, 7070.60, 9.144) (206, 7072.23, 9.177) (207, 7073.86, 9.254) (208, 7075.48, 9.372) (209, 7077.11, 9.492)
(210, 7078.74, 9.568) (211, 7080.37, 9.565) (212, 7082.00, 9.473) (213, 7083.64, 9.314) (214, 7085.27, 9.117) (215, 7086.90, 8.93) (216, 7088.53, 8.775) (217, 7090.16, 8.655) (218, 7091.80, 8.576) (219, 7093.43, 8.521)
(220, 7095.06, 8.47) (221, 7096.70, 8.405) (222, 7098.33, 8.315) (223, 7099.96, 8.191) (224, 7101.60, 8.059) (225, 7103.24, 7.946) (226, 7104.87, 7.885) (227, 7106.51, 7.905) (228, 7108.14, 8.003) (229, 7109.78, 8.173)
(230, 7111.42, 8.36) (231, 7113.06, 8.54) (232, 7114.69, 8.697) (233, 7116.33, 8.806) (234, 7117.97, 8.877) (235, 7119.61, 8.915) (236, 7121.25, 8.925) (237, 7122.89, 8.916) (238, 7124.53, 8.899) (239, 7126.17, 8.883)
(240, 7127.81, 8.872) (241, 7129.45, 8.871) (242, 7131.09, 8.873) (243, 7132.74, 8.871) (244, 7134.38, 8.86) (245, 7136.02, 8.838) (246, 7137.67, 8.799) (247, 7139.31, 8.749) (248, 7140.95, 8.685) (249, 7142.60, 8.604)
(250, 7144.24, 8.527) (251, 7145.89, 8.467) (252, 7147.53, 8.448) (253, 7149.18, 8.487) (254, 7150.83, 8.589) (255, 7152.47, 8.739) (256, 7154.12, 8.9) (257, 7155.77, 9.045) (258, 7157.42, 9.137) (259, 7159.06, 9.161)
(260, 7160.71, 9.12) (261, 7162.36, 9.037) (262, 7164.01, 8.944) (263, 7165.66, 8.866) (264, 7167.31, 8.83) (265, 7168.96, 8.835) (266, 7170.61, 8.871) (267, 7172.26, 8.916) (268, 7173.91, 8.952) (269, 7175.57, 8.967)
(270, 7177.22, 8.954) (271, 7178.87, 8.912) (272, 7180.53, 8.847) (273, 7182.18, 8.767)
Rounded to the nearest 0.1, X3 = 9.9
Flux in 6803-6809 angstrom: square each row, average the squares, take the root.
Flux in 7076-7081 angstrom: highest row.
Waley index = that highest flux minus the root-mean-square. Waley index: -0.25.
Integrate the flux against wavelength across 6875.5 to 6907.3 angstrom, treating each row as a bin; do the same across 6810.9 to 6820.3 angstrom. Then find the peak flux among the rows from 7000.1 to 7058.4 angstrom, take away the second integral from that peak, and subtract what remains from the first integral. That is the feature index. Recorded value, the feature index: 389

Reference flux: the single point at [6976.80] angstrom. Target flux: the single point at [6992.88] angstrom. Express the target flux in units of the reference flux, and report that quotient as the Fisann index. 0.99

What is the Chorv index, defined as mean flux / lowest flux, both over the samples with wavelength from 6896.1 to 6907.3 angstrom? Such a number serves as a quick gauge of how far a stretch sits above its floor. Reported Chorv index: 1.02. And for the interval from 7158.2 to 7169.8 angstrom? 1.02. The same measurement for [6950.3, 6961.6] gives 1.01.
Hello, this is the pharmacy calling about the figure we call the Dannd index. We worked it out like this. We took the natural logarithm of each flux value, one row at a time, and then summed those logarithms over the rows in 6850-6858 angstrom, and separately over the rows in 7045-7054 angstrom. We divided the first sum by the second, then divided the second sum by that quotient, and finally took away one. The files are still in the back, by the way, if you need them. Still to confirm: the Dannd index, 10.4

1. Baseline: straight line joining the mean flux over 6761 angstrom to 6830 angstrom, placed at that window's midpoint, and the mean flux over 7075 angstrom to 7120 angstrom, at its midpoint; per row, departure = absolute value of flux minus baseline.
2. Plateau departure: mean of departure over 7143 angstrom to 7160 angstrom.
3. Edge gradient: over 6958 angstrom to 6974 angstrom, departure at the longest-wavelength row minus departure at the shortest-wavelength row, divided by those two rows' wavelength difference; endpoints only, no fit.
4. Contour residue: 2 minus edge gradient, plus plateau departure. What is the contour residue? 2.26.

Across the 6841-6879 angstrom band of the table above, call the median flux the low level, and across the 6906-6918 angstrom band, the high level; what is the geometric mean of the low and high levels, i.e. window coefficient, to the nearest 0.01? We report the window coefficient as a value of 10.04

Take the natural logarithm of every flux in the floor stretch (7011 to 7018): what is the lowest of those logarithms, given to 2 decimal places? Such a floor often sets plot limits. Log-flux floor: 2.26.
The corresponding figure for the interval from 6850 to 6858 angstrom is 2.29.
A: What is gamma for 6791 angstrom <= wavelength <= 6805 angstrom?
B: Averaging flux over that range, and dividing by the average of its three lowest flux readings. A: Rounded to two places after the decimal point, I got 1.00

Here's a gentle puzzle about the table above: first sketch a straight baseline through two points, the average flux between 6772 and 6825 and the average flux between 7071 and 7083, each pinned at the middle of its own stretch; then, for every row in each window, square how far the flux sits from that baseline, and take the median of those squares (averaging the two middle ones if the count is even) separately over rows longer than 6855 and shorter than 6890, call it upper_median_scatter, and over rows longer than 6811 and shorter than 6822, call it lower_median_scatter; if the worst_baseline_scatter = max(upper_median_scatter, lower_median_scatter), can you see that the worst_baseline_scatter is 0.19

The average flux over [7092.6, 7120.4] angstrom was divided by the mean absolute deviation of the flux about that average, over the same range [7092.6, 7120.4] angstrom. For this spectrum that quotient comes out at 30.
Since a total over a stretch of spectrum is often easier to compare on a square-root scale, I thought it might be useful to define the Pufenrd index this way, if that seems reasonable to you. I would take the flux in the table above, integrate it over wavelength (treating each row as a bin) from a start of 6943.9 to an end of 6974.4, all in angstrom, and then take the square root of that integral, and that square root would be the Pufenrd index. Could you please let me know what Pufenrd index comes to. 17.1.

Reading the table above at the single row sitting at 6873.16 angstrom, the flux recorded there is 9.657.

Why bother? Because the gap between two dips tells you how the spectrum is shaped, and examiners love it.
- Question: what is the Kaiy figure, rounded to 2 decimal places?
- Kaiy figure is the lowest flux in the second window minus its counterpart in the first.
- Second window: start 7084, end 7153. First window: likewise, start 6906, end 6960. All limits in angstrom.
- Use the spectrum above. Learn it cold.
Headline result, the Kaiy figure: -1.42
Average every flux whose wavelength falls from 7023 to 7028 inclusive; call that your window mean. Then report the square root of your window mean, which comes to 3.09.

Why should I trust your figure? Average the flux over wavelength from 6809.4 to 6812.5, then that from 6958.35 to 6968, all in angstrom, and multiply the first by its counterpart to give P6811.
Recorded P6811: 91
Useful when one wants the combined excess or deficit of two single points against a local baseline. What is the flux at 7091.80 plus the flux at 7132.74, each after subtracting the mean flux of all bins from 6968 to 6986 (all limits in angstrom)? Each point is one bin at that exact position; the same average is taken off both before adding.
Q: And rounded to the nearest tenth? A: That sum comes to -2.2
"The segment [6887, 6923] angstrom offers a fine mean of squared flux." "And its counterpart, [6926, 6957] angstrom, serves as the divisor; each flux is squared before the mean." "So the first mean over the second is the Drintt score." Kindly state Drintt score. 1.006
